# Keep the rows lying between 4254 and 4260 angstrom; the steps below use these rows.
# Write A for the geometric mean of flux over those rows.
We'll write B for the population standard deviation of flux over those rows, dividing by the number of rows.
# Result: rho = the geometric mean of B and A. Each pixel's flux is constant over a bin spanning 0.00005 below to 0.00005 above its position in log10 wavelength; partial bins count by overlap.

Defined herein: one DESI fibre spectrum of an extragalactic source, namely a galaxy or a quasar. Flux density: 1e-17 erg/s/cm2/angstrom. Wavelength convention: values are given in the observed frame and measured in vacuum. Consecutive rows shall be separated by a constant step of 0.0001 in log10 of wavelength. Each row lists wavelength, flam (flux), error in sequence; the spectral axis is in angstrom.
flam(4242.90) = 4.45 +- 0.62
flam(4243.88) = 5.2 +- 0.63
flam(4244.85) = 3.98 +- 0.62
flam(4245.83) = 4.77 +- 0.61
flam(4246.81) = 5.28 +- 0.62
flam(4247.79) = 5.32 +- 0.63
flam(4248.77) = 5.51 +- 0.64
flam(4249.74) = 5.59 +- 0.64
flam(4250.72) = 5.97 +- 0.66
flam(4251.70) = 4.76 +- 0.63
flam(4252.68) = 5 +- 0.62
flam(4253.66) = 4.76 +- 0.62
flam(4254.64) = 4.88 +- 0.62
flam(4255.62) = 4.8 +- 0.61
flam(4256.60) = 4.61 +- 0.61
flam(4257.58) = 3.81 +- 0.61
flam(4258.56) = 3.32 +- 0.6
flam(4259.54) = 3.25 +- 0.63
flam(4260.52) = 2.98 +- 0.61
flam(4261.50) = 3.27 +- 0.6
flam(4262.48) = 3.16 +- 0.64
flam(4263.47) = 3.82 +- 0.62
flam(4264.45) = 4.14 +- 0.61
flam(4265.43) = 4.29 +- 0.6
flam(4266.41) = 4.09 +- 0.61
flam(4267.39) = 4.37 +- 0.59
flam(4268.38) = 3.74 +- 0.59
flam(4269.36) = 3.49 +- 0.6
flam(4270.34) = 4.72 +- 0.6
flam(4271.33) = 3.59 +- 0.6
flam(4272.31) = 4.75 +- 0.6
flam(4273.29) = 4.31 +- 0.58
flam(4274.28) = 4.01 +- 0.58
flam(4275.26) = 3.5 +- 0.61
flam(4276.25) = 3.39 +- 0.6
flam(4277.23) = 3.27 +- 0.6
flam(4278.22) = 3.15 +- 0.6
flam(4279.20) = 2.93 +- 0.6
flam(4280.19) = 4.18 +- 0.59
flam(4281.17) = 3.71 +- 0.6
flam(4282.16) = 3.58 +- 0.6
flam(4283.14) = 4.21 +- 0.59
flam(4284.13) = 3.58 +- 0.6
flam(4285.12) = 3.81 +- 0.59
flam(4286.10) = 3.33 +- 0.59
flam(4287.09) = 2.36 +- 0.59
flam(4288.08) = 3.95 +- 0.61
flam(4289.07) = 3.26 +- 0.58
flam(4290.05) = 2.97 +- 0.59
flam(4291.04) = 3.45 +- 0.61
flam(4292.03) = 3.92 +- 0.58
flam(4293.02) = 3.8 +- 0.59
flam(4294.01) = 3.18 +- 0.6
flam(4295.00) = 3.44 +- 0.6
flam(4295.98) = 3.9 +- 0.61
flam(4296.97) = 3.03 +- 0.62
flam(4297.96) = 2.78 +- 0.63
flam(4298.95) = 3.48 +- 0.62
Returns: 1.66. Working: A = 4.1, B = 0.68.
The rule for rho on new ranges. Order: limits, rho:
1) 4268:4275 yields 1.40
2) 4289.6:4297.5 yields 1.11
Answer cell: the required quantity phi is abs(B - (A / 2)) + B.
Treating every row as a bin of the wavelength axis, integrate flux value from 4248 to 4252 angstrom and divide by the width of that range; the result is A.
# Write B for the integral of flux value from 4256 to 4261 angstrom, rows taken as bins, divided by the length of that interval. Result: 4.5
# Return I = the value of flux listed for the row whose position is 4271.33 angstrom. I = 3.59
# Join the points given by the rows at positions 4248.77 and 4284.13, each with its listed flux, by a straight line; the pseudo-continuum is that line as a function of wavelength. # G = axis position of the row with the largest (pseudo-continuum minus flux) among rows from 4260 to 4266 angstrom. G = 4260.52 angstrom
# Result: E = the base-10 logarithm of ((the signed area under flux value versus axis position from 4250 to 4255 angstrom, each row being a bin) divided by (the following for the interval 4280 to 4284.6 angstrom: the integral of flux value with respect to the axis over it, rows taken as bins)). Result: 0.16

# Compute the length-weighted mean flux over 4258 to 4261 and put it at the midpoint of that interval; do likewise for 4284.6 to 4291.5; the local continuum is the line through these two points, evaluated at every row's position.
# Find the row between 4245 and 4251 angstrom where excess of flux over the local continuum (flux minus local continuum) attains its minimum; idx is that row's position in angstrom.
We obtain 4245.83 angstrom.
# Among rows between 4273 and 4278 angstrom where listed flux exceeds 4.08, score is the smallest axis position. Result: 4273.29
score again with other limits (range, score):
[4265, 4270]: 4265.43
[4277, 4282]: 4280.19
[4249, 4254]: 4249.74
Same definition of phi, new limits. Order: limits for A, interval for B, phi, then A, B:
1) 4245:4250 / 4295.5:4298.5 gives 3.9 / 5.2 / 3.24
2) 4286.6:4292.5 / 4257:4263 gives 5.0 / 3.3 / 3.32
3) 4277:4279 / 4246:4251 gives 9.4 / 3.2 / 5.47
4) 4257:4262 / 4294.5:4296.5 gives 5.7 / 3.4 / 3.67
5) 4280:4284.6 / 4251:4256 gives 7.9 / 3.8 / 4.88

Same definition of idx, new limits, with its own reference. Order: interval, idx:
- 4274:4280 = 4279.20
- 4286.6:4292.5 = 4287.09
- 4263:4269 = 4268.38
